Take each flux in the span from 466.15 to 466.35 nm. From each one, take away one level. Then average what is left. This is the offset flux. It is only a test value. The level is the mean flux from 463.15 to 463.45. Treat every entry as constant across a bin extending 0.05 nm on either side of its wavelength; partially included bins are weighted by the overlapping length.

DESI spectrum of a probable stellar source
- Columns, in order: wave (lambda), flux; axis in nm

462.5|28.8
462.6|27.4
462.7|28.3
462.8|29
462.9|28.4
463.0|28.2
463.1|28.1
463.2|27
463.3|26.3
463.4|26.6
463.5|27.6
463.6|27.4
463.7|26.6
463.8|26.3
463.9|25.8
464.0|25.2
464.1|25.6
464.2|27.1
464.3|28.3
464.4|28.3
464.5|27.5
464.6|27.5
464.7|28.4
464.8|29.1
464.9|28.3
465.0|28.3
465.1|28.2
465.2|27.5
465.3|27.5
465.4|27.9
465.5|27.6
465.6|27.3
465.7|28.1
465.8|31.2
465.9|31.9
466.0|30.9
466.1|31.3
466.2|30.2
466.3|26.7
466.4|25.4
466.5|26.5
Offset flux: 1.8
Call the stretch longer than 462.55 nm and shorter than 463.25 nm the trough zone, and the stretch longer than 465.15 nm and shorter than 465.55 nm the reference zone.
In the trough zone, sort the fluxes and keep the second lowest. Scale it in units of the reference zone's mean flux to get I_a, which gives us 0.99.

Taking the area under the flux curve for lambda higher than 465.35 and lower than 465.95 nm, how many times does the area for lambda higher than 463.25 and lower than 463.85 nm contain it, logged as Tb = 0.92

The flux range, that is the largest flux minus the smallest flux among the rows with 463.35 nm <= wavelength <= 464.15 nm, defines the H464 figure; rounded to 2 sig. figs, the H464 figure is 2.4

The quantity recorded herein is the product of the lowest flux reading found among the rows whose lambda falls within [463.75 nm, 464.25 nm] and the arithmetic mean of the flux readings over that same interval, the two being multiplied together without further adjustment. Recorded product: 655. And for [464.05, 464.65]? 701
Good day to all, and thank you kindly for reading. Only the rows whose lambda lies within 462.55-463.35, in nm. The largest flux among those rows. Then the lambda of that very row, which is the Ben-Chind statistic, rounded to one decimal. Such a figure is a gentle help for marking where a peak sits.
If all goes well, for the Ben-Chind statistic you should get 462.8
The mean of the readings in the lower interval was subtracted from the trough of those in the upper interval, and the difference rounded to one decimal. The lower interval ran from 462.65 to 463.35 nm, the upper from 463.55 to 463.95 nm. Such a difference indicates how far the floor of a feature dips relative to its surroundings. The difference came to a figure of -2.1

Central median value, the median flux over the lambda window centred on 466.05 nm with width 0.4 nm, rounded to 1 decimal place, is 31.1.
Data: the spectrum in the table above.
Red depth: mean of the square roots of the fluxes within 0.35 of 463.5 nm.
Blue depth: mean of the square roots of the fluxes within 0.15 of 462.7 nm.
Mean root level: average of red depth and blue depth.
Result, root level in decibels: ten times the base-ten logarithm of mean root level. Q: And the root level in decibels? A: 7.20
